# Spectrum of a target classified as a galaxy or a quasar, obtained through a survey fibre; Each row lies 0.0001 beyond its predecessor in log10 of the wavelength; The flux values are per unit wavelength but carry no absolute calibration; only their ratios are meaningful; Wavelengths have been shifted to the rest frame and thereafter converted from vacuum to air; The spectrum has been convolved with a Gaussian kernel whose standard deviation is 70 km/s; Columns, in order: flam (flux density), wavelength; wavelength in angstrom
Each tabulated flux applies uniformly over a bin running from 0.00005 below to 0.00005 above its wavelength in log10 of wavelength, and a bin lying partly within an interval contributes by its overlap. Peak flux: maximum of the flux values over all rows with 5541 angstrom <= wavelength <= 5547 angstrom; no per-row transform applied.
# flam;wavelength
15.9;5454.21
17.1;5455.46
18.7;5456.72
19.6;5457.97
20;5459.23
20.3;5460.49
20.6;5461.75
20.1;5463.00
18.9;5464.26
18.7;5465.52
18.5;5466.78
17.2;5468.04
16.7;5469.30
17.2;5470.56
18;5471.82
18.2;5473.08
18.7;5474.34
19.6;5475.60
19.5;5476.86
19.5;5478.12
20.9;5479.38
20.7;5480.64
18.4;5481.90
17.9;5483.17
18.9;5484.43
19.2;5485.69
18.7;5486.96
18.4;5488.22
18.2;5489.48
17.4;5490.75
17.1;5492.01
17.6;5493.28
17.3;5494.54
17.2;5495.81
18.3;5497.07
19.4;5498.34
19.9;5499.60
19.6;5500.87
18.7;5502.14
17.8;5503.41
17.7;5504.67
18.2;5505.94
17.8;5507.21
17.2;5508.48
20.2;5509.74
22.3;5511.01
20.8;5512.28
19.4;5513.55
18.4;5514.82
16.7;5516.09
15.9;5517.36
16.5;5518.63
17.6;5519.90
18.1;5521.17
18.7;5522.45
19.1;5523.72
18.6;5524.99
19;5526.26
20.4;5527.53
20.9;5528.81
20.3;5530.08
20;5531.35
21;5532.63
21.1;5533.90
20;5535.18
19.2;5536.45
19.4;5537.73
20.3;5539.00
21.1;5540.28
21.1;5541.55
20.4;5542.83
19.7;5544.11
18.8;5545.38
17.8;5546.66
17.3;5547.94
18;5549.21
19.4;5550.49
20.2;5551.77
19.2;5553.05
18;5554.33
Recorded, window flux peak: 21.1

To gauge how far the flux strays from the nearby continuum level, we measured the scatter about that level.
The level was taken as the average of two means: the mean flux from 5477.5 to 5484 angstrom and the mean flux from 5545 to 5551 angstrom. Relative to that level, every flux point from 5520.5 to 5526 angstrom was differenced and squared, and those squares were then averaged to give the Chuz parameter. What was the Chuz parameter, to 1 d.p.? 0.2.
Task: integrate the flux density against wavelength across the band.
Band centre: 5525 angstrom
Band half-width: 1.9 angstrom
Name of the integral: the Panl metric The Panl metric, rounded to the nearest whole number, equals 72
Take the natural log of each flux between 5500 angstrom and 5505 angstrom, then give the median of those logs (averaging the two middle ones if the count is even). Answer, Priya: 2.90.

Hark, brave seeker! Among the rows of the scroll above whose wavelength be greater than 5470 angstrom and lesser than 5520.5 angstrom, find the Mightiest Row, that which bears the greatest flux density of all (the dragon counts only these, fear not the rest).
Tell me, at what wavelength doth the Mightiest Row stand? 5511.01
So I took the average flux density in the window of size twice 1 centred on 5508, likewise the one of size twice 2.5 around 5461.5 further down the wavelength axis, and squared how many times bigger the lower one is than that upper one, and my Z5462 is 1.34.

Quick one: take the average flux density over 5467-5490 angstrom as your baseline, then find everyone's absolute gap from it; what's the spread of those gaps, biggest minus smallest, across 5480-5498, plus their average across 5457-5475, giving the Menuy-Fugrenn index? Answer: 3.0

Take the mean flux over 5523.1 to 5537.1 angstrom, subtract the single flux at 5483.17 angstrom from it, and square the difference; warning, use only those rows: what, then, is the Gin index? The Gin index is 4.3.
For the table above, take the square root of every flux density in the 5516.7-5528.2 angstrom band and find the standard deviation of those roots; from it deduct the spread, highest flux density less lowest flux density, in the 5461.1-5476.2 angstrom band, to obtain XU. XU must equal -3.7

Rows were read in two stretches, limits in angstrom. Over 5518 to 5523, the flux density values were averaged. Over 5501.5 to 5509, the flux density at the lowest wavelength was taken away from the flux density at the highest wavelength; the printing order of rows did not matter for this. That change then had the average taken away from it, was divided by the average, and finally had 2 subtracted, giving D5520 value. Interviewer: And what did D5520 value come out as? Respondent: -3.08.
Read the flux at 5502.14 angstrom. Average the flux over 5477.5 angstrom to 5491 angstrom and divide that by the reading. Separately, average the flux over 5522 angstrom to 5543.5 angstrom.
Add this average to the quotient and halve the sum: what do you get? 10.5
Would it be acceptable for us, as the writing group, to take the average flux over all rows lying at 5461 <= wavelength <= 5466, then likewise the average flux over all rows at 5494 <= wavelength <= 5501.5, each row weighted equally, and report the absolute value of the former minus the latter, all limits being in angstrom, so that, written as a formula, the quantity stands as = 1.0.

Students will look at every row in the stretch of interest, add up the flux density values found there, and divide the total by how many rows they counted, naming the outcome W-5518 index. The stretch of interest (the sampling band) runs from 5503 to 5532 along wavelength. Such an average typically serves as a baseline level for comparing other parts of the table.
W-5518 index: 18.8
